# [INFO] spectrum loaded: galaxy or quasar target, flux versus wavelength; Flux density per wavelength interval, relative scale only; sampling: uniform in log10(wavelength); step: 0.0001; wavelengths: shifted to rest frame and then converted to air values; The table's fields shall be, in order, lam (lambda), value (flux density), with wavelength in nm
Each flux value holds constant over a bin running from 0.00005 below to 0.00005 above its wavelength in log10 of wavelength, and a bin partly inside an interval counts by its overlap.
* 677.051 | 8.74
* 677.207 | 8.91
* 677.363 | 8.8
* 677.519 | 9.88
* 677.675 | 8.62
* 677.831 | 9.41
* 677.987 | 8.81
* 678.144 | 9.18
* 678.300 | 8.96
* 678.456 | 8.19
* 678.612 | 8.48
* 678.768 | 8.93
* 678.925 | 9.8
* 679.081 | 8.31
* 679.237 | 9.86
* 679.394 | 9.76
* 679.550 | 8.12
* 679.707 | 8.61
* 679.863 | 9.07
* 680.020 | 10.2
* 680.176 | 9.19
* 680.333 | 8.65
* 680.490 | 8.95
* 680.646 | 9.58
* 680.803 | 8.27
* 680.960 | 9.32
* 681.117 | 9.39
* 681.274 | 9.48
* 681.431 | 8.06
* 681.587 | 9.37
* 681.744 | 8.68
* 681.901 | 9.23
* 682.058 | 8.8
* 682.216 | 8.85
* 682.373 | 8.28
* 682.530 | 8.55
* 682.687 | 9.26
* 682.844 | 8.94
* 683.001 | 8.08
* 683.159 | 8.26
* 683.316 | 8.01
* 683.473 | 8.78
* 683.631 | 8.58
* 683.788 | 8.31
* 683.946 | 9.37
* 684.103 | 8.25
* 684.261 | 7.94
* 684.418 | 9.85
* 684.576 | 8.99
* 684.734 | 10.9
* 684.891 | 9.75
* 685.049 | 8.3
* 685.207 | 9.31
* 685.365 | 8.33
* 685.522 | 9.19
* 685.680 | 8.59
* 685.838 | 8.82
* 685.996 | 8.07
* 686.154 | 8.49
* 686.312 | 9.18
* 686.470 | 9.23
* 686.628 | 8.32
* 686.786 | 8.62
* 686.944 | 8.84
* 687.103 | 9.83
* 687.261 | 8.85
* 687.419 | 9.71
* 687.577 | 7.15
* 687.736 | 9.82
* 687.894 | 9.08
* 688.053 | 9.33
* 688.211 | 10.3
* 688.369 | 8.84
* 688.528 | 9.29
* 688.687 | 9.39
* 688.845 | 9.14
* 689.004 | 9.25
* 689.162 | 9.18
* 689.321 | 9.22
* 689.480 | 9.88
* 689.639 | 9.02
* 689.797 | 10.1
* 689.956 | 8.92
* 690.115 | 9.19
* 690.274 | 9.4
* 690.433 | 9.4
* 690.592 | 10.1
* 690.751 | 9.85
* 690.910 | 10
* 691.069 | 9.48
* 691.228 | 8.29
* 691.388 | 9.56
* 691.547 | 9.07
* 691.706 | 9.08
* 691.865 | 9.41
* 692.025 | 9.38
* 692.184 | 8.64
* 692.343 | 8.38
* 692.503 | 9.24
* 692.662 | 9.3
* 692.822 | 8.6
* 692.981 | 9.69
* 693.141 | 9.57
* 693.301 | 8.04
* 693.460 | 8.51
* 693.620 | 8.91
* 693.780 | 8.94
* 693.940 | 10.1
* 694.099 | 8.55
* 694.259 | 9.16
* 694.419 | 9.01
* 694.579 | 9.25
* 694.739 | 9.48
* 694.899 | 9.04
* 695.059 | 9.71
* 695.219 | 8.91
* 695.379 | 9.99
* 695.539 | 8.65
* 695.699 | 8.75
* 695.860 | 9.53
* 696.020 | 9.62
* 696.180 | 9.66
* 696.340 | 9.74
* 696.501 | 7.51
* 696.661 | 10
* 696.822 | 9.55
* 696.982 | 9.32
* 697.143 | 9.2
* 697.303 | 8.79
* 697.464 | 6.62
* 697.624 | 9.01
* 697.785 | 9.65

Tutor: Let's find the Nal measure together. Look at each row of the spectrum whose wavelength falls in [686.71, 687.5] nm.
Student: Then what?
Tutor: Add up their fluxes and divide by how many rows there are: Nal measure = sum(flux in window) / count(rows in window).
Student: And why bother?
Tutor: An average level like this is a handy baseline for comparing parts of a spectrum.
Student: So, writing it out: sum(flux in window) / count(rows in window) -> 9.17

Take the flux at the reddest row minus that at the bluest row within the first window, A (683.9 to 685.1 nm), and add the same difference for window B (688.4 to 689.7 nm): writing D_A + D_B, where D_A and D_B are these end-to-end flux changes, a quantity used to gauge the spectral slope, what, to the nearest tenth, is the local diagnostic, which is -1.3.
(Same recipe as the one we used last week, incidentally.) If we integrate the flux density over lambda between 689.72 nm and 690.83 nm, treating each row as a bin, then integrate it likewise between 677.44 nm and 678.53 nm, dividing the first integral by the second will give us 1.08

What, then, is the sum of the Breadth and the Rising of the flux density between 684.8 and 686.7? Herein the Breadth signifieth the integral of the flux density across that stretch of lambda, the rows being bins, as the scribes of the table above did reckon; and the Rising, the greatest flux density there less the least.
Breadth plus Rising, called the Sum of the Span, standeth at 18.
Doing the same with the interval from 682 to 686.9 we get 46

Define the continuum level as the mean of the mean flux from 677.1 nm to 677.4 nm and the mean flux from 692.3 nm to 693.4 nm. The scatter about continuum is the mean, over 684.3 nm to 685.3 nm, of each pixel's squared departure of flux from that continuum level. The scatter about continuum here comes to 1.0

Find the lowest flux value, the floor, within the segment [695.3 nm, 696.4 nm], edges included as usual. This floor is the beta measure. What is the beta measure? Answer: 8.65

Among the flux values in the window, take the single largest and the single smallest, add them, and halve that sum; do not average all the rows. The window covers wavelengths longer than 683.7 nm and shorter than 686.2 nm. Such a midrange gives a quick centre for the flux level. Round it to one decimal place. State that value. 9.4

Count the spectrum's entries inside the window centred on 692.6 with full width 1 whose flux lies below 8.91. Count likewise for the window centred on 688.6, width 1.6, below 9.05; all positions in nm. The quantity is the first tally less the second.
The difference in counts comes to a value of 2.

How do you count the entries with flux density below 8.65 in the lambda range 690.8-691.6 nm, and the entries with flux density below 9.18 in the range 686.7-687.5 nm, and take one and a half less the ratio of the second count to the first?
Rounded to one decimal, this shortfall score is -1.5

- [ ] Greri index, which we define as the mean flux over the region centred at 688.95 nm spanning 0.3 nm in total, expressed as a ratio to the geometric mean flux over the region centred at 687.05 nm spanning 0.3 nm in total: 0.99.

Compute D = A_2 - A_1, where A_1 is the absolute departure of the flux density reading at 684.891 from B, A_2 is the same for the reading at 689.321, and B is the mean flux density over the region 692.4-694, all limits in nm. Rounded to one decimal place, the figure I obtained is -0.5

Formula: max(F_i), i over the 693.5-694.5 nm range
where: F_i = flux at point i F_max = 10.1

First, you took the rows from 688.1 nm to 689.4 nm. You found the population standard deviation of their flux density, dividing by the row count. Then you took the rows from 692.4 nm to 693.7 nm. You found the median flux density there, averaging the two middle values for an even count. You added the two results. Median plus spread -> 9.5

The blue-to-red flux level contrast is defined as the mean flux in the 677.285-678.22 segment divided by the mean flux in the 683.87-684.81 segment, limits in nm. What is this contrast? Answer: 0.99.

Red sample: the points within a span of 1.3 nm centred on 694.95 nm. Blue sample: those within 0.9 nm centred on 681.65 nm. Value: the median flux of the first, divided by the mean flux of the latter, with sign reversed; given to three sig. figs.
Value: -1.02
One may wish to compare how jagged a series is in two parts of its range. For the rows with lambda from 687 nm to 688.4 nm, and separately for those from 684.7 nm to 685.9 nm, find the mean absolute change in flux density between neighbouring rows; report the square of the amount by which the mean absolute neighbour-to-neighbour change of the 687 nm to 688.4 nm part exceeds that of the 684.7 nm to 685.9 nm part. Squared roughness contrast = 0.17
